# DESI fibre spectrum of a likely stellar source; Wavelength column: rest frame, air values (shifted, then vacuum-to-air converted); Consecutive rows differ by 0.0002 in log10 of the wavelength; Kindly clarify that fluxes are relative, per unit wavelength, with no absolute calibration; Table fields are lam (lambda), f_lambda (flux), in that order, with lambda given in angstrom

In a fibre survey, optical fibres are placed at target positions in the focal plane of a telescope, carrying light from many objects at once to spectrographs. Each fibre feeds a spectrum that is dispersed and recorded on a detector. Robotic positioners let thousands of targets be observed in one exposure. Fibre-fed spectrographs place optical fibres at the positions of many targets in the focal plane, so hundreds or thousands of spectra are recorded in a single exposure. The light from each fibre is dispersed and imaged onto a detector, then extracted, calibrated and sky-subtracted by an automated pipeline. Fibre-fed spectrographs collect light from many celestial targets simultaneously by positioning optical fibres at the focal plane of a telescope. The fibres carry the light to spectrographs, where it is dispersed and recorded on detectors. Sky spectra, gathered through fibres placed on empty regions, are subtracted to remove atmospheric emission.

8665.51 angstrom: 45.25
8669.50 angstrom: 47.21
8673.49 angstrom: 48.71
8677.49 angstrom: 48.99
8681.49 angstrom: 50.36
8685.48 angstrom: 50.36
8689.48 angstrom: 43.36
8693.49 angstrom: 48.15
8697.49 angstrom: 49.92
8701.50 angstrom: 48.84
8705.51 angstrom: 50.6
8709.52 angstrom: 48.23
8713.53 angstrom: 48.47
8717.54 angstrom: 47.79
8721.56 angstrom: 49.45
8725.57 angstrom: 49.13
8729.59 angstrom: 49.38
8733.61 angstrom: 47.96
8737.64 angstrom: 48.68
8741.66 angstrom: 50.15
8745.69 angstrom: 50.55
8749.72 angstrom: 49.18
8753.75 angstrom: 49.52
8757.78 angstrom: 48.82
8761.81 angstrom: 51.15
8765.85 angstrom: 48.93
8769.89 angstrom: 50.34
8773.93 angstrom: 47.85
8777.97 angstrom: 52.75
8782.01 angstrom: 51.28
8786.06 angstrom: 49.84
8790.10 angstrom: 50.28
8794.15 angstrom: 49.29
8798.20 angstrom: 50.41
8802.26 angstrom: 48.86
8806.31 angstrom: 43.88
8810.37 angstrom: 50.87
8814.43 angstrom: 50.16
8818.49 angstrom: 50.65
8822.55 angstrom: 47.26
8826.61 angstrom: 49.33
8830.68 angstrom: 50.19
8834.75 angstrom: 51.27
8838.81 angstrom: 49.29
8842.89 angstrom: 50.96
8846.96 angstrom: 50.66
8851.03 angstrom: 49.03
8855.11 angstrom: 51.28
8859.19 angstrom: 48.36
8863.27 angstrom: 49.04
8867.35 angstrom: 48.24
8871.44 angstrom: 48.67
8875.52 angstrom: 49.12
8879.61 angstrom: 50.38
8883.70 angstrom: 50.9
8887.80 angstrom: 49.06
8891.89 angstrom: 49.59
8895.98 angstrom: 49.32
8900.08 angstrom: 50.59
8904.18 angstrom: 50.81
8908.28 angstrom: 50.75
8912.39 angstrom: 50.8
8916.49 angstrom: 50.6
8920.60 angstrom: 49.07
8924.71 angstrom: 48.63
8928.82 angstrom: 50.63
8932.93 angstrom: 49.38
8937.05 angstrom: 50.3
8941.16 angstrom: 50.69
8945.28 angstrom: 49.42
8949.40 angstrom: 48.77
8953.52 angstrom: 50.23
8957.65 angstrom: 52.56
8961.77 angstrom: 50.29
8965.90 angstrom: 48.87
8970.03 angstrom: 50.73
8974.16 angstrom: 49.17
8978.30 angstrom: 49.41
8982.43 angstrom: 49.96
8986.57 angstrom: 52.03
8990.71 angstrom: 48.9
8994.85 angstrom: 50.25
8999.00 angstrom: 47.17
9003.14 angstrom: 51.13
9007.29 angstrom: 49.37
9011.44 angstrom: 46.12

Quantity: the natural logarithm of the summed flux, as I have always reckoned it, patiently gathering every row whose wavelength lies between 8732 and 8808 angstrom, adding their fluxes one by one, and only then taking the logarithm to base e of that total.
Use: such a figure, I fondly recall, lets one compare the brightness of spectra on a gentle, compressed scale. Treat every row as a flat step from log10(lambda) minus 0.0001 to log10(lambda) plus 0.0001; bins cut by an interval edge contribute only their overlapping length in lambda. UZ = 6.8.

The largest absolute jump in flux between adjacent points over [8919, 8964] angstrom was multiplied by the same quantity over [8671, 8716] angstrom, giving 16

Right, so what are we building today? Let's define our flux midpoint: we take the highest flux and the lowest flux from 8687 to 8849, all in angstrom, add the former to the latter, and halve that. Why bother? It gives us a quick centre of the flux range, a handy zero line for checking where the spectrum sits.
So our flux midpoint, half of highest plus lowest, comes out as 48.1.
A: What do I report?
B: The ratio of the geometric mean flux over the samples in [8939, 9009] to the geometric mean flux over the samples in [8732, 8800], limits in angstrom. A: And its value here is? 1.00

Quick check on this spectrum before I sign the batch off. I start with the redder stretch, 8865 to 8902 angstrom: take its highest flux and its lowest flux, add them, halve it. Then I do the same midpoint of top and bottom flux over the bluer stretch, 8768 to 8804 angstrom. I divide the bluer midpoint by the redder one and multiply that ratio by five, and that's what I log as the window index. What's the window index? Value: 5.07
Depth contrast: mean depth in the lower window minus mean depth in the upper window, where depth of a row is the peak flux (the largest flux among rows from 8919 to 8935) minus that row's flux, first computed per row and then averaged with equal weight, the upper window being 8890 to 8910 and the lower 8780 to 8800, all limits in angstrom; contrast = 0.0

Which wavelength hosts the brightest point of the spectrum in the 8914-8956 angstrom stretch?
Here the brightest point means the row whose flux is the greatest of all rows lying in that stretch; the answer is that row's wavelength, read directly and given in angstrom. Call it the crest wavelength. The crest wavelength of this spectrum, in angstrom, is 8941.16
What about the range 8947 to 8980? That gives 8957.65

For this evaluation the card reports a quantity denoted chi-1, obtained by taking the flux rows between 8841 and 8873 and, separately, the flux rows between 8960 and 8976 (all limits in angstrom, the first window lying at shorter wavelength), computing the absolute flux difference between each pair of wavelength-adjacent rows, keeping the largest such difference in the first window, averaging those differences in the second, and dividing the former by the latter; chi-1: 1.81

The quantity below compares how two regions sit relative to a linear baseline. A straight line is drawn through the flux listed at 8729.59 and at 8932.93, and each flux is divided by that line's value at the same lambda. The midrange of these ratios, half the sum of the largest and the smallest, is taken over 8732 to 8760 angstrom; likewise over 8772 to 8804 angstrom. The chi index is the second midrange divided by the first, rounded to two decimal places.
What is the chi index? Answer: 1.02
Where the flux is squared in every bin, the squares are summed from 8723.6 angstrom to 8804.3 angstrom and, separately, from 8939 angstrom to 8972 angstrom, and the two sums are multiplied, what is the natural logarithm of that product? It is 20.7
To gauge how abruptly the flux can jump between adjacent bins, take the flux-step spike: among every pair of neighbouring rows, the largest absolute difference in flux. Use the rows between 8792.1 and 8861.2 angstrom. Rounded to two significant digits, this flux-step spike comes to 7.0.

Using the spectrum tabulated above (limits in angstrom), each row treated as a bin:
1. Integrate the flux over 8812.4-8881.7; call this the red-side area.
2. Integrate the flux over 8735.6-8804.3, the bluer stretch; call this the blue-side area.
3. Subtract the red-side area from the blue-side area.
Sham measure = -14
